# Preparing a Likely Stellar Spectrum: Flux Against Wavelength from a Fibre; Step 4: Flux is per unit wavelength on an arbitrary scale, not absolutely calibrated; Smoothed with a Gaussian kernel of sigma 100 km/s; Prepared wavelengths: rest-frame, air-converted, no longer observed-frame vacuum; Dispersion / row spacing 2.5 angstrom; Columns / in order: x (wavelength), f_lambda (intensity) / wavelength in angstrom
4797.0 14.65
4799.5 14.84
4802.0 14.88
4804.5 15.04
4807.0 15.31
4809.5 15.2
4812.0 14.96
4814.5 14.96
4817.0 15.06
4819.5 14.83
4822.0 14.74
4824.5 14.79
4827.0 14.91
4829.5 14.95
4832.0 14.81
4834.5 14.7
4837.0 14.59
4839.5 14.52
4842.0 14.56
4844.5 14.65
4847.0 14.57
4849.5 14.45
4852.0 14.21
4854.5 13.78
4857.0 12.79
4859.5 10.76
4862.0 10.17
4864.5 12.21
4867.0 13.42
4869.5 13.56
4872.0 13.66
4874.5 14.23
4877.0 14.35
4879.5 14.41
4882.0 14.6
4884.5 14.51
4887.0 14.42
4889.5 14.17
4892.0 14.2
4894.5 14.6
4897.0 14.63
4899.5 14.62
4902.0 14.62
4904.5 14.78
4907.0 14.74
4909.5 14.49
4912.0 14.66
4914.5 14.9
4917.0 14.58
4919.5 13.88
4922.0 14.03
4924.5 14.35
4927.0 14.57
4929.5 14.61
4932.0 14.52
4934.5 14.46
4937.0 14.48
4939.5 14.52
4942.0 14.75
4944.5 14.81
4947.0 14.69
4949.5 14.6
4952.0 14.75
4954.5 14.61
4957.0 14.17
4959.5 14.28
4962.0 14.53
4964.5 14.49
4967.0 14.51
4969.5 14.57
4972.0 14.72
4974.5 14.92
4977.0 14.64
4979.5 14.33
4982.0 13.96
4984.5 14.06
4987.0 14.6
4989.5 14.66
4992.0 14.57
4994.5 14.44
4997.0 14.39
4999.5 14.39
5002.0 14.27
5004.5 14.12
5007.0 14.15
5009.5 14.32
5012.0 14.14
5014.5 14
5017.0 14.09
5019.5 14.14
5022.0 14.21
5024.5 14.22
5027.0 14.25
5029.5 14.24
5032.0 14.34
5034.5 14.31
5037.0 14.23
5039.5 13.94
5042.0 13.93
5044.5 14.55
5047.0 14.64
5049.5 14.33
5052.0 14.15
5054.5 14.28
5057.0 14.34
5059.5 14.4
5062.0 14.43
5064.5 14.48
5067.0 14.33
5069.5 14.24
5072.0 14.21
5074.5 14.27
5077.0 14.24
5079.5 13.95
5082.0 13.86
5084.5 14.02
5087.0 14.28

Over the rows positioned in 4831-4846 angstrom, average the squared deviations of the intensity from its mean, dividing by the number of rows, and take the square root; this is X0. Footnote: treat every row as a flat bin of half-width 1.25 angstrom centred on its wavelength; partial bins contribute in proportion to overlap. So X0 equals 0.10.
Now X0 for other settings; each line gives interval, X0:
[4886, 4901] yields 0.19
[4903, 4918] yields 0.13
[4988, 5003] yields 0.13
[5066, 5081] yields 0.12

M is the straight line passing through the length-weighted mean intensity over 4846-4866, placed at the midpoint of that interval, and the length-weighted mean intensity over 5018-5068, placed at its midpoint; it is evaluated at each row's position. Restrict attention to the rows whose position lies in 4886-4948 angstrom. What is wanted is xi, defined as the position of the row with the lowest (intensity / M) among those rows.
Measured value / 4919.5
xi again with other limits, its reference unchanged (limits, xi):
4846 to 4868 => 4862.0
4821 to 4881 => 4862.0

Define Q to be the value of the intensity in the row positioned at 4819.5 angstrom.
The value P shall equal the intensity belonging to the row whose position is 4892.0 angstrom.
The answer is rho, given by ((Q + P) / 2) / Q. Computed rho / 0.98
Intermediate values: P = 14.2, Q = 14.83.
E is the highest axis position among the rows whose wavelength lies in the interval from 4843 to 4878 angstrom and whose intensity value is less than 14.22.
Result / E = 4872.0 angstrom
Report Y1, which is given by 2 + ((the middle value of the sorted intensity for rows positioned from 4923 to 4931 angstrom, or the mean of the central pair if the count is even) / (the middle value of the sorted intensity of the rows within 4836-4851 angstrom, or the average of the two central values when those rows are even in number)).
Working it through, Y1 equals 3.00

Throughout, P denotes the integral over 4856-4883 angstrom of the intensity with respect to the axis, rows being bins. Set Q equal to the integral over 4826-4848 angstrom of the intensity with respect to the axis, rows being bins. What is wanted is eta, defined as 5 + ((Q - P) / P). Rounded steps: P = 354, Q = 323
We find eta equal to 4.9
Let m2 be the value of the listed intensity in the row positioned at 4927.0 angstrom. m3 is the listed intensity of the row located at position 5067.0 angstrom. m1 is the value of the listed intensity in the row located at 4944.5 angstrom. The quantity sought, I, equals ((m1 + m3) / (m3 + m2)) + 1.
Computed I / 2.008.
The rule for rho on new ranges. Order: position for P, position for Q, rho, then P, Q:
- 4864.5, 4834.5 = 0.92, 12.21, 14.7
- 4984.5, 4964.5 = 0.99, 14.06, 14.49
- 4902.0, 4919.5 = 1.03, 14.62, 13.88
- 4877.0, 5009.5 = 1.00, 14.35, 14.32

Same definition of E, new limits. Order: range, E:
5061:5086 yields 5084.5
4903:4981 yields 4957.0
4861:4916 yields 4892.0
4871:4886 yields 4872.0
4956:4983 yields 4982.0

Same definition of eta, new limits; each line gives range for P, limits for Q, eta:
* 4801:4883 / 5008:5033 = 4.3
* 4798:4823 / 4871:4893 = 4.8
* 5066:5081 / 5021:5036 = 5.0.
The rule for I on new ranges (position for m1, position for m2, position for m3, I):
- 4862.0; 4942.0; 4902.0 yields 1.844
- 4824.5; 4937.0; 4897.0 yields 2.011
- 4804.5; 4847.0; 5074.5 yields 2.016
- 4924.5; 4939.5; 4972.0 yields 1.994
